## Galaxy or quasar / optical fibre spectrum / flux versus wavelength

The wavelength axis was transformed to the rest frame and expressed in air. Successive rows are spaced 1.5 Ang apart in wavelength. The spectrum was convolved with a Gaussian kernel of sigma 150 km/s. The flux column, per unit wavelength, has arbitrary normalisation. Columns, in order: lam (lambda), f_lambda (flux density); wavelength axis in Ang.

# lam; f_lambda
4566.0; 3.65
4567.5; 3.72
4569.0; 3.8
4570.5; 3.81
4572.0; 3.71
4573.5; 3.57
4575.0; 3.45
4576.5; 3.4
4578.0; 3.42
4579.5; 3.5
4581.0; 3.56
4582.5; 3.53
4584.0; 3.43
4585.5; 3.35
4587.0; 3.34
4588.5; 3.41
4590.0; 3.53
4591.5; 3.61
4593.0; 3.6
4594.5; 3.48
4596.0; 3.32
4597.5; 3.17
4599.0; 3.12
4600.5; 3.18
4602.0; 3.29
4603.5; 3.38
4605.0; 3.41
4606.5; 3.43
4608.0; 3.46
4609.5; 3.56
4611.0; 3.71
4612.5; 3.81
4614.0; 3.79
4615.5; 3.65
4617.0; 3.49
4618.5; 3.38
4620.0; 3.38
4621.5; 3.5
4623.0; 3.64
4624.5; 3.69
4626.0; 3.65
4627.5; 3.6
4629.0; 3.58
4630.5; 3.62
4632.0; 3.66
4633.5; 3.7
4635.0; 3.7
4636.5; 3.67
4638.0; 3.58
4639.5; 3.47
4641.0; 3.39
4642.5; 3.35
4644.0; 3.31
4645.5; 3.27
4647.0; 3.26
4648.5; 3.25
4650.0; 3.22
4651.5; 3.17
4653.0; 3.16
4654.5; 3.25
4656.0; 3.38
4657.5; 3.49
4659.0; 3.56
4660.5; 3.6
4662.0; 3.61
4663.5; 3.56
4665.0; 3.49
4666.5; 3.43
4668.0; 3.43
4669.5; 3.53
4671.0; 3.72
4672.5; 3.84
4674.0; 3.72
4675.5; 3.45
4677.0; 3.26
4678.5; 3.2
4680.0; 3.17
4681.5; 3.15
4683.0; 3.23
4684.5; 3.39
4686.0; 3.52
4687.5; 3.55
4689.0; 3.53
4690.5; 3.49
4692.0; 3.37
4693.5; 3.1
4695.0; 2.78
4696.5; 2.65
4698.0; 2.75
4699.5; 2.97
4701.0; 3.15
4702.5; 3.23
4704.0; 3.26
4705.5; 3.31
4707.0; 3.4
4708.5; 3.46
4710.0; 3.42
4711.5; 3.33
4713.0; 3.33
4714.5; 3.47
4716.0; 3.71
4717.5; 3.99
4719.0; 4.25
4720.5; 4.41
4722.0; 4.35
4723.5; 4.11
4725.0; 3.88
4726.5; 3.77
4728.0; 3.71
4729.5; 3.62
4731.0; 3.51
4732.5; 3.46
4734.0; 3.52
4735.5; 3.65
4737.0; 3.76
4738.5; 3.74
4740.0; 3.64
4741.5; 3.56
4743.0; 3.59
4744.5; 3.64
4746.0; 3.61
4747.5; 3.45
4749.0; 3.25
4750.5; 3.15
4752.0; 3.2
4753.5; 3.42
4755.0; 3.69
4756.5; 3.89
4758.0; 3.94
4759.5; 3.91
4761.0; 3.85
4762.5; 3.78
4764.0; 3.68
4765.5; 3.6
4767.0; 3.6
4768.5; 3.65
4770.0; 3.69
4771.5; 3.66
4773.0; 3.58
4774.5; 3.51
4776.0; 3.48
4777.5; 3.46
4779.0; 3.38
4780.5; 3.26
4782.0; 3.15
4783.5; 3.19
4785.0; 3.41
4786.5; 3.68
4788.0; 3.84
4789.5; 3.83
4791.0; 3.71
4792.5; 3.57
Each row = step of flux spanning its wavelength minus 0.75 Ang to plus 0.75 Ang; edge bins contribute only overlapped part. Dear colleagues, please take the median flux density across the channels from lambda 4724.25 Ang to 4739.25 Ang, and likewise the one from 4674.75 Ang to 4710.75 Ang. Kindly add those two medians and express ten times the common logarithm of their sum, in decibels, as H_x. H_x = 8.41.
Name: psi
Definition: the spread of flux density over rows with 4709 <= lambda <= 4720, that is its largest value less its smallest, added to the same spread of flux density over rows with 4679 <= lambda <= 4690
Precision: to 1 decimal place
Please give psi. 1.3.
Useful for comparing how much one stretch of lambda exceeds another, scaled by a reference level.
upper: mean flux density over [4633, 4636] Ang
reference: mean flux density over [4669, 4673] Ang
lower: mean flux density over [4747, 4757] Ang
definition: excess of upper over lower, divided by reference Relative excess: 0.07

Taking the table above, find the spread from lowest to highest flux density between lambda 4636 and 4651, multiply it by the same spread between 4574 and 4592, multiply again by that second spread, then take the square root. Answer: 0.18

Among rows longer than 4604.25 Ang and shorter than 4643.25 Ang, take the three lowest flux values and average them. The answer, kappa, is 3.37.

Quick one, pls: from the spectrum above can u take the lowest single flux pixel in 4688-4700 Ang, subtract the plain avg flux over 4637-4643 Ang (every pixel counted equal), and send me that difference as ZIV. -0.8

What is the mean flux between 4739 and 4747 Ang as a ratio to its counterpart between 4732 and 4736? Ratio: 1.02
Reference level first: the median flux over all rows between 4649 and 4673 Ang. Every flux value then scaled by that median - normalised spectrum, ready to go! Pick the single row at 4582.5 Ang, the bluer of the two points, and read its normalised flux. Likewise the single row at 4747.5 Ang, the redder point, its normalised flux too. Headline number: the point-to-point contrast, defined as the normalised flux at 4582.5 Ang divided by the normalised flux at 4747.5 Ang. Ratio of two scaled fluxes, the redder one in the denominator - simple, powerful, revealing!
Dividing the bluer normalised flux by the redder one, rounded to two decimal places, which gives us 1.02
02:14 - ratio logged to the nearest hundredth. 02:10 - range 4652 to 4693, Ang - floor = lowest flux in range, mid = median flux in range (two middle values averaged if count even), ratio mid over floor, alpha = 1.11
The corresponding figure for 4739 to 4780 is 1.14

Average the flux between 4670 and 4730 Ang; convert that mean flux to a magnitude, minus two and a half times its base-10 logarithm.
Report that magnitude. -1.35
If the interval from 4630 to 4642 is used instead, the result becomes -1.39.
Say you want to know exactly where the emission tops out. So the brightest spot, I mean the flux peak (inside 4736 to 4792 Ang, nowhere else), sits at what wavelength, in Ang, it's 4758.0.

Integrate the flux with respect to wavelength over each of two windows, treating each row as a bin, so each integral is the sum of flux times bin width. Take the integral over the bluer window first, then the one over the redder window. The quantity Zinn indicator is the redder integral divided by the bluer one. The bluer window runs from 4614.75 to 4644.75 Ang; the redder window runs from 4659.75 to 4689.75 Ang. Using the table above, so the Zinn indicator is 0.98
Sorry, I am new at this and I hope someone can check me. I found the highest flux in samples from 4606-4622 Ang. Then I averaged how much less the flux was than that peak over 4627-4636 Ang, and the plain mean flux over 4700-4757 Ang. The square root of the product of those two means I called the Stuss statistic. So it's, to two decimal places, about 0.77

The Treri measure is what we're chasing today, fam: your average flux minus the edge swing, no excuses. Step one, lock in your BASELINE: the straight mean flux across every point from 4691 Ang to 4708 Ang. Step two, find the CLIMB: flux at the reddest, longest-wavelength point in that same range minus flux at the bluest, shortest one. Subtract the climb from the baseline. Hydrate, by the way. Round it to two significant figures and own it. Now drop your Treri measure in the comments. 3.1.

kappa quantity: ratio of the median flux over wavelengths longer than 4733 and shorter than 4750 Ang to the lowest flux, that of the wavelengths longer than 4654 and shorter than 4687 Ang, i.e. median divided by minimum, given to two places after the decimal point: 1.15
